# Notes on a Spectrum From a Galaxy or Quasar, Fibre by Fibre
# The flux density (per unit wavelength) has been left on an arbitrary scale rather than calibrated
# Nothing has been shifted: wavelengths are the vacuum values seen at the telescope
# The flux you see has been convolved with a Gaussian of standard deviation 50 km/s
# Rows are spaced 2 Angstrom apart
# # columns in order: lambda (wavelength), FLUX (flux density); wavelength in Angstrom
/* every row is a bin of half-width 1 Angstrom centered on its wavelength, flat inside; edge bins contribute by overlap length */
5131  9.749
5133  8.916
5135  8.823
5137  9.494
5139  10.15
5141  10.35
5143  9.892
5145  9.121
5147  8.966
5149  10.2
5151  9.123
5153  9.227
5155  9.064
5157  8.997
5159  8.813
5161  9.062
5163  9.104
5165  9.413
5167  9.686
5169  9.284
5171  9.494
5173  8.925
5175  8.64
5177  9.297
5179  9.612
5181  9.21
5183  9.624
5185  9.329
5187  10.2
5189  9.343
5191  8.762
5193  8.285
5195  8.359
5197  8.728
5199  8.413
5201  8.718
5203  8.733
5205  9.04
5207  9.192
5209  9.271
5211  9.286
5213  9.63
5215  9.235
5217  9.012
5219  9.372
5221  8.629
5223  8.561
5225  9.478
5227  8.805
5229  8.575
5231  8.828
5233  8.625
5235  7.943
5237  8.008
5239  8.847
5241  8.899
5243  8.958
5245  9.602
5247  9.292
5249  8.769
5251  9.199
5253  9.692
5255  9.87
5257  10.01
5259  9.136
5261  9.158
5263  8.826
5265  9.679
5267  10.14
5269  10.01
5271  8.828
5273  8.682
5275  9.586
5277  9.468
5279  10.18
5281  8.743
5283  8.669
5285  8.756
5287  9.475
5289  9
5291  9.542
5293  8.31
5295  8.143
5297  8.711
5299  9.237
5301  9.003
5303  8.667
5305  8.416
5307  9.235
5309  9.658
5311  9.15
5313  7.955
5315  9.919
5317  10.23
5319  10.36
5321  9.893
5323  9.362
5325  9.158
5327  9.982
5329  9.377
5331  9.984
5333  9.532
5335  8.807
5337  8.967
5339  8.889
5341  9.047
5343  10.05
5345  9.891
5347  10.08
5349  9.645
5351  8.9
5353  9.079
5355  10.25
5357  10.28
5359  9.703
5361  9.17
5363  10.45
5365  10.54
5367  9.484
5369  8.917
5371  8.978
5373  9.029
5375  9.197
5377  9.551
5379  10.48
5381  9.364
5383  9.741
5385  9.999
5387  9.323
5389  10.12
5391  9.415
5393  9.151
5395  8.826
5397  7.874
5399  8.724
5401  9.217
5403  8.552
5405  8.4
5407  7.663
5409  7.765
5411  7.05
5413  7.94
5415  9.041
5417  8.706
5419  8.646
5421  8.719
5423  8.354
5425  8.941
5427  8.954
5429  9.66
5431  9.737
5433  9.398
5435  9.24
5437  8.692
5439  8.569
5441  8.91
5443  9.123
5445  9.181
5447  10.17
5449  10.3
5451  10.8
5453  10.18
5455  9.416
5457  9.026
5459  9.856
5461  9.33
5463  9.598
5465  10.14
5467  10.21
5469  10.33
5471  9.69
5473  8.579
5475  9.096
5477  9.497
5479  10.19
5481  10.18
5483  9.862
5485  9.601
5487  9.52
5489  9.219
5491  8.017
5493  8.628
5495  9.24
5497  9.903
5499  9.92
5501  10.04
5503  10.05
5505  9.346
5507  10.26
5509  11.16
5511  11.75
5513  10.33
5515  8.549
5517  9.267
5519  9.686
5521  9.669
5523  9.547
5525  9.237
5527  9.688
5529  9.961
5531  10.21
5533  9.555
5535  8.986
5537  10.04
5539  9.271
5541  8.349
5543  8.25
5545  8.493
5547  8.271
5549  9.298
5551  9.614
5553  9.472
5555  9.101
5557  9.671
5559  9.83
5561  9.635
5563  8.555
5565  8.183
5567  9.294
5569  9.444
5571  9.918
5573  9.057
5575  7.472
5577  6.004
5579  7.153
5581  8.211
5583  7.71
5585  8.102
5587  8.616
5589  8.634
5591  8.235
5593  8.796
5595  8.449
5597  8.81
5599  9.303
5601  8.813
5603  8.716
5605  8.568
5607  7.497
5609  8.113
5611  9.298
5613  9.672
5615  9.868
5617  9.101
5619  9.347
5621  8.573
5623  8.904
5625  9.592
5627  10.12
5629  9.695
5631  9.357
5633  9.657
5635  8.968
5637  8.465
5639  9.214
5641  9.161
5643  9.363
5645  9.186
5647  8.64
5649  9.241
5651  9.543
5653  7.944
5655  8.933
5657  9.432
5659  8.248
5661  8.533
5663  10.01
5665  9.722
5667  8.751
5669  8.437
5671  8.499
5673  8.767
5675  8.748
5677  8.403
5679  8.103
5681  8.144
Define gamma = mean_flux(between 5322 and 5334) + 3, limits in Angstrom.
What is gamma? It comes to 12.6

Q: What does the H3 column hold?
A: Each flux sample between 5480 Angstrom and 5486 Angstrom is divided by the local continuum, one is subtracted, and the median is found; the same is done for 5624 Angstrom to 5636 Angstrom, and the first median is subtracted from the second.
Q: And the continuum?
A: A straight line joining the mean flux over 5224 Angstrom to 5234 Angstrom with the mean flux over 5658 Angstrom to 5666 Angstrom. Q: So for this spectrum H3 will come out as -0.037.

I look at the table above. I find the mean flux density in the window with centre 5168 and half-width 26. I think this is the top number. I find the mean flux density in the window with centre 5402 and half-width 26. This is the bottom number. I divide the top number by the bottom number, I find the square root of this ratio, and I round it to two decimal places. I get 1.02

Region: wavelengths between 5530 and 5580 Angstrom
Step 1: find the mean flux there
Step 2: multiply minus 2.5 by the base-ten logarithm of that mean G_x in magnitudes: -2.38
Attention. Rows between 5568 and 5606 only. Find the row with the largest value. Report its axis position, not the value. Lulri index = 5571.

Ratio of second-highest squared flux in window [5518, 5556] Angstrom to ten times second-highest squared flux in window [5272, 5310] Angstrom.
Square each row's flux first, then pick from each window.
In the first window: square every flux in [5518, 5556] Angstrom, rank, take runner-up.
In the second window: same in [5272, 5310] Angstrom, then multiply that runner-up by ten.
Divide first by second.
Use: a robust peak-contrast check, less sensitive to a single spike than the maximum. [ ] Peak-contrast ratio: 0.108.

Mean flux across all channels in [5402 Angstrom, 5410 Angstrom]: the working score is 8.1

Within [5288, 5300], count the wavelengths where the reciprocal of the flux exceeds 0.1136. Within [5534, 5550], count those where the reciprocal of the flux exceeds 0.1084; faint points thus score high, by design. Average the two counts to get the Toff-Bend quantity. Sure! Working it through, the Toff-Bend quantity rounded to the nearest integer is 4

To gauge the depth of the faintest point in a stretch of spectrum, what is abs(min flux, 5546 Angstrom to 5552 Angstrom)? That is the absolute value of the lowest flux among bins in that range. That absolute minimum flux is 8.3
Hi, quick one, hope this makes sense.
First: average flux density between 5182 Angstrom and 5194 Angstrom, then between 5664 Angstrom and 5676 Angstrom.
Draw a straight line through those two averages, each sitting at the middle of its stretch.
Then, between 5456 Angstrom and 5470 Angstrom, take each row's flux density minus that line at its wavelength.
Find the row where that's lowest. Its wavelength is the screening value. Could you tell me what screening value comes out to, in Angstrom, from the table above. 5457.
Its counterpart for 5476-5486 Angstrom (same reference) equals 5477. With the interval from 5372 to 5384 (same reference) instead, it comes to 5373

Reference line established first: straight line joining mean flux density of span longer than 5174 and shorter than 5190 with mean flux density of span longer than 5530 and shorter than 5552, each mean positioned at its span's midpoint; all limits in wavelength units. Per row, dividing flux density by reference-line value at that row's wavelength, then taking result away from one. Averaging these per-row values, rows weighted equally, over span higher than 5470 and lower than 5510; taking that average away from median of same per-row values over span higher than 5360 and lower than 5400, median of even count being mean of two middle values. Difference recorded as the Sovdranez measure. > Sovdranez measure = 0.037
